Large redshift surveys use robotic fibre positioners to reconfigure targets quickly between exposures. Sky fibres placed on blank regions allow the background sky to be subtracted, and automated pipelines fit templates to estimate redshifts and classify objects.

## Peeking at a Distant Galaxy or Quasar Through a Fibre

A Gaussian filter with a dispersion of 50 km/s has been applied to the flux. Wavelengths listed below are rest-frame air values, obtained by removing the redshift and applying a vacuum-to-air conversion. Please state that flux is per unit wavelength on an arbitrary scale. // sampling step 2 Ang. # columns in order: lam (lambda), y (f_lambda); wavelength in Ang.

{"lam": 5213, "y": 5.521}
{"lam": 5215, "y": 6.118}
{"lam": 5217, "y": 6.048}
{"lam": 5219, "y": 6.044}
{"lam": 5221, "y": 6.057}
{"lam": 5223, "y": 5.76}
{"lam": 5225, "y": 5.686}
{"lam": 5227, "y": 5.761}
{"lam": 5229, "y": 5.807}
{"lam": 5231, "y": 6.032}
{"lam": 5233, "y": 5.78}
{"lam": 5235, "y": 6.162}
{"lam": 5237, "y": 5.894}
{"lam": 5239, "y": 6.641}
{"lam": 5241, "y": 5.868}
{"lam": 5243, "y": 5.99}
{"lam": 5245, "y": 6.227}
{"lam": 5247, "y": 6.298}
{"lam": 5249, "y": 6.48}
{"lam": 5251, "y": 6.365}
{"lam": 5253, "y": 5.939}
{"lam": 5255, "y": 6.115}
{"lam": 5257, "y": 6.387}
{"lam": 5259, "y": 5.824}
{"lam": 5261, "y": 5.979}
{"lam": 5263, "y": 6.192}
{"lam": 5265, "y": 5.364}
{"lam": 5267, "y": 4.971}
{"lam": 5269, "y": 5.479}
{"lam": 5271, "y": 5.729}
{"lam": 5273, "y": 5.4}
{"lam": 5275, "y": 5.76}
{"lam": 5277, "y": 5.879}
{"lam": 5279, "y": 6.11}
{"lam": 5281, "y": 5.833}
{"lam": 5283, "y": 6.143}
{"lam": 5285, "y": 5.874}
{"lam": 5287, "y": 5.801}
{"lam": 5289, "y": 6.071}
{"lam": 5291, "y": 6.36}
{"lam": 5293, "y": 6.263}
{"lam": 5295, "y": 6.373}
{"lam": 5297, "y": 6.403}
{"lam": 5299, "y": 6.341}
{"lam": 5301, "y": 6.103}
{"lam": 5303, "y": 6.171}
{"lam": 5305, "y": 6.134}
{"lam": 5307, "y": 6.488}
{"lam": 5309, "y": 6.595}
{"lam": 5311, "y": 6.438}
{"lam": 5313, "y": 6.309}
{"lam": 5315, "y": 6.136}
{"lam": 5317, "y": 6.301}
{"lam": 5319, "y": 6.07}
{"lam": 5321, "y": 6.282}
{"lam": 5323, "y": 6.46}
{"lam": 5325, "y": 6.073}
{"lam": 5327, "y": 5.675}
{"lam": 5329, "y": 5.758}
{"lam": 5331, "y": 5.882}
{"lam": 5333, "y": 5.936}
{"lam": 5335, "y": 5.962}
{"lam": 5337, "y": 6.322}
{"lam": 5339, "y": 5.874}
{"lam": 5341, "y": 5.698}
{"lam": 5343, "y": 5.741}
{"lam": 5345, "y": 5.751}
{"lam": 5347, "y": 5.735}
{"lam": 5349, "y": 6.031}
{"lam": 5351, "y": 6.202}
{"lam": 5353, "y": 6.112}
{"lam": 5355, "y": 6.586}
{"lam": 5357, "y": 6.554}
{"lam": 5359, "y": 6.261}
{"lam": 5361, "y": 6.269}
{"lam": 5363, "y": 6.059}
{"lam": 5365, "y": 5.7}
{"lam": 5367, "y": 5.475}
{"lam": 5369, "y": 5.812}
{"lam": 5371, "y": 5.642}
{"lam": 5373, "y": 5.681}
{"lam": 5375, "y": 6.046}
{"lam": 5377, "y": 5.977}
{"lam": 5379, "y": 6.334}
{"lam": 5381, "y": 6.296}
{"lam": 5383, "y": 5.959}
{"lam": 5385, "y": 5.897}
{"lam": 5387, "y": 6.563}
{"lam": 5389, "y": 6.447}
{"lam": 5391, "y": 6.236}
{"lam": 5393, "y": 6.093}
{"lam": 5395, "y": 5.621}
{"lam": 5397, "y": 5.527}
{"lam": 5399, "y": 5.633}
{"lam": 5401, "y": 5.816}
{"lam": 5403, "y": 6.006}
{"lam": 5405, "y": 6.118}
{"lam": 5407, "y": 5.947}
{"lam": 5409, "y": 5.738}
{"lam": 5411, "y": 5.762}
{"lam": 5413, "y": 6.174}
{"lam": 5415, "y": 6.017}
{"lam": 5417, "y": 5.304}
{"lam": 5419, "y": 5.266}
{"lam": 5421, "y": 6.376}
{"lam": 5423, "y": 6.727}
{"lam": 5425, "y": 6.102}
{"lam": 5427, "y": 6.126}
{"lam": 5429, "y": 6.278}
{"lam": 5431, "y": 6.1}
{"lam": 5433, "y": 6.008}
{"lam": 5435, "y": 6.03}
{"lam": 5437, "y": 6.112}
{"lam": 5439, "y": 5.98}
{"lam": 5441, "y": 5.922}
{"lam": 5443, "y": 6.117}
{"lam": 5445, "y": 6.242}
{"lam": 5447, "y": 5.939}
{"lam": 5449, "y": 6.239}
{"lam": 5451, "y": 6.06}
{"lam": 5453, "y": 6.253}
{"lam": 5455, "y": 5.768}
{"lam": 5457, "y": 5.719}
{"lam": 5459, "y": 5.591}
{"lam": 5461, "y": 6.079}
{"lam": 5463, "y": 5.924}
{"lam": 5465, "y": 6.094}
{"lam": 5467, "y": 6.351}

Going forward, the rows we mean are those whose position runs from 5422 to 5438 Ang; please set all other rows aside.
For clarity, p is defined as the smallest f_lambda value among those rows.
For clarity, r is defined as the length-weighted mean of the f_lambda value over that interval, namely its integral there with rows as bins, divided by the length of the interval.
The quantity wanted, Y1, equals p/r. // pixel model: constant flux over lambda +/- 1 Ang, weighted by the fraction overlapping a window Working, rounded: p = 6.008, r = 6.19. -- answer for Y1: 0.971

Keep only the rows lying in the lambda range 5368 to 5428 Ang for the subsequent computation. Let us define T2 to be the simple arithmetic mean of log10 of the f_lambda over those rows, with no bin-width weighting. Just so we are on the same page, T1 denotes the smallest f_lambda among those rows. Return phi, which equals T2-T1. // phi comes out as -4.49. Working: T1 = 5.266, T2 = 0.776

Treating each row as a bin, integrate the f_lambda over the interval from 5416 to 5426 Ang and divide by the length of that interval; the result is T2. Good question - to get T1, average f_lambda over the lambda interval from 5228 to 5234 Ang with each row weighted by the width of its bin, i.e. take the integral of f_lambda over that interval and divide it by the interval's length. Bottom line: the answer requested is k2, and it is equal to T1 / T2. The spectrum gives 0.99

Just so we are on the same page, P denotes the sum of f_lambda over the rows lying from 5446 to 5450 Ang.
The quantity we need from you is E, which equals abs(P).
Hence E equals 12.2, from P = 12.2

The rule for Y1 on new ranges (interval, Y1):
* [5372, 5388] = 0.932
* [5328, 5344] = 0.966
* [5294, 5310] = 0.965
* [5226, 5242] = 0.961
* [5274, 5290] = 0.971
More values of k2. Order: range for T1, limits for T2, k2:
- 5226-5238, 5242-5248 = 0.96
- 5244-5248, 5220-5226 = 1.07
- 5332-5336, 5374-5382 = 0.97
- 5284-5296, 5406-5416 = 1.03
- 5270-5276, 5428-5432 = 0.91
